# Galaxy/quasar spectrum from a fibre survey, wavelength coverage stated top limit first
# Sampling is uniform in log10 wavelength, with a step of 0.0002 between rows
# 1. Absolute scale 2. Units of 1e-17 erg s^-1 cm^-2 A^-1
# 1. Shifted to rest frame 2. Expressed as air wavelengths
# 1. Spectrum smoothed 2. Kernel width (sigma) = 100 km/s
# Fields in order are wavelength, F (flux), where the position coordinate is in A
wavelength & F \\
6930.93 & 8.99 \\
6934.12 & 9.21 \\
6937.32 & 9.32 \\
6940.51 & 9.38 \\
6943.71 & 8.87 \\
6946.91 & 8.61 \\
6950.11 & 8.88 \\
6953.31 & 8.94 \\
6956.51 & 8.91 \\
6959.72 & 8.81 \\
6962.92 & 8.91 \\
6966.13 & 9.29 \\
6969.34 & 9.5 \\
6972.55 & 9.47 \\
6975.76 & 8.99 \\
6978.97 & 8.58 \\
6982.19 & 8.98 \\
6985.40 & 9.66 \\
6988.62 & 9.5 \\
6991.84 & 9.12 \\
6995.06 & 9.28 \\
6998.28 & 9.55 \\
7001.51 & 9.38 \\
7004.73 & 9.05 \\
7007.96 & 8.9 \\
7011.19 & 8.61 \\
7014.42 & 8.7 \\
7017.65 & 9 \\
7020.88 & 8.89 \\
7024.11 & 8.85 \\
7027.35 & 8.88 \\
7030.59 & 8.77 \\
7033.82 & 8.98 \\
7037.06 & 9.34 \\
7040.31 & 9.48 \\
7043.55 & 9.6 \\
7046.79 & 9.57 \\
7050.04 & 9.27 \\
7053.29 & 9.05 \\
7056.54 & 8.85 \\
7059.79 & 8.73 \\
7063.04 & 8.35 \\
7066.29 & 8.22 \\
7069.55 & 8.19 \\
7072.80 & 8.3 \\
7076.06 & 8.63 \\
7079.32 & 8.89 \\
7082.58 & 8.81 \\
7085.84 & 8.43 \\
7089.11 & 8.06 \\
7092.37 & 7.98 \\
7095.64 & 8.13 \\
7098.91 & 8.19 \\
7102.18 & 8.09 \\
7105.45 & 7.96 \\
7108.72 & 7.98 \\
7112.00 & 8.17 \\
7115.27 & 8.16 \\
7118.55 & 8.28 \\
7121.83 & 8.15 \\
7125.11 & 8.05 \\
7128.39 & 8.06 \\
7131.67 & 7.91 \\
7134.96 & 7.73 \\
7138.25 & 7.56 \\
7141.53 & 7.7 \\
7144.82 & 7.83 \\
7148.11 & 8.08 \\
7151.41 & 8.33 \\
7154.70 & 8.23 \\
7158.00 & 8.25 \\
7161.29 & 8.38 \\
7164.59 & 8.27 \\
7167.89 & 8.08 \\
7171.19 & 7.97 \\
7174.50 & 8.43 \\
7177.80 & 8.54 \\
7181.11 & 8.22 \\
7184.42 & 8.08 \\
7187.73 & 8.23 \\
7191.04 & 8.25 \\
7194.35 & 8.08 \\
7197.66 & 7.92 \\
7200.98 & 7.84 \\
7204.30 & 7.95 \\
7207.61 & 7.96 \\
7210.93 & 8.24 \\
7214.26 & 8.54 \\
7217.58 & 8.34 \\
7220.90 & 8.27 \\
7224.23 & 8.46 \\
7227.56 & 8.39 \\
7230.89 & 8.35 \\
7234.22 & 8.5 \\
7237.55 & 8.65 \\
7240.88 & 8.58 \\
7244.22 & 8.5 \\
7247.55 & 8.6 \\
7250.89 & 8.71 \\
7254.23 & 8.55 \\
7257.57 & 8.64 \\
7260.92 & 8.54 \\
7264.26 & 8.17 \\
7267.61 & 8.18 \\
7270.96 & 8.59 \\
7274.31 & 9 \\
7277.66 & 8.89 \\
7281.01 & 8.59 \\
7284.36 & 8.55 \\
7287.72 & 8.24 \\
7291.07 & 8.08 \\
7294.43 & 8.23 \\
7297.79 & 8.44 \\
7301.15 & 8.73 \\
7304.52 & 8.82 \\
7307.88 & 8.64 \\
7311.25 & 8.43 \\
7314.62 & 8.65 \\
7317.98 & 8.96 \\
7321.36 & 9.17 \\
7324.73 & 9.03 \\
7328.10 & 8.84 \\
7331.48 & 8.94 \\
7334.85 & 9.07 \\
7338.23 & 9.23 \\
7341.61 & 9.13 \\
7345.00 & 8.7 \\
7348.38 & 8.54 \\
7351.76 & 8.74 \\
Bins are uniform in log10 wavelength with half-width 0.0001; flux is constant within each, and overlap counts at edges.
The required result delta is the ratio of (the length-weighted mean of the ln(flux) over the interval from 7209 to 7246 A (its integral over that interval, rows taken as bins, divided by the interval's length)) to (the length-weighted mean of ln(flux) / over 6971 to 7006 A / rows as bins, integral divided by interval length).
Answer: 0.96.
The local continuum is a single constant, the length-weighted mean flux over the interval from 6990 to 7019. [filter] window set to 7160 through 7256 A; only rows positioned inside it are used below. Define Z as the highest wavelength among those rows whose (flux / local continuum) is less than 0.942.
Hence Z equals 7244.22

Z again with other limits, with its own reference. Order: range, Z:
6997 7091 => 7089.11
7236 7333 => 7311.25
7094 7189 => 7187.73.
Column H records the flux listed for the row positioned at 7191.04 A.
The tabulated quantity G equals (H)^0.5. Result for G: 2.87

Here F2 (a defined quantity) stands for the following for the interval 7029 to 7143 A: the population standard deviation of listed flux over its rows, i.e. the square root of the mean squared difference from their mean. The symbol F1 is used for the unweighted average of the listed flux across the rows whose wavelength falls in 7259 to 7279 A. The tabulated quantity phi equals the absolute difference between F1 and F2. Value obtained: 8.01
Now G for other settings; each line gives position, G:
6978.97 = 2.93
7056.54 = 2.97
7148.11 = 2.84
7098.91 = 2.86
